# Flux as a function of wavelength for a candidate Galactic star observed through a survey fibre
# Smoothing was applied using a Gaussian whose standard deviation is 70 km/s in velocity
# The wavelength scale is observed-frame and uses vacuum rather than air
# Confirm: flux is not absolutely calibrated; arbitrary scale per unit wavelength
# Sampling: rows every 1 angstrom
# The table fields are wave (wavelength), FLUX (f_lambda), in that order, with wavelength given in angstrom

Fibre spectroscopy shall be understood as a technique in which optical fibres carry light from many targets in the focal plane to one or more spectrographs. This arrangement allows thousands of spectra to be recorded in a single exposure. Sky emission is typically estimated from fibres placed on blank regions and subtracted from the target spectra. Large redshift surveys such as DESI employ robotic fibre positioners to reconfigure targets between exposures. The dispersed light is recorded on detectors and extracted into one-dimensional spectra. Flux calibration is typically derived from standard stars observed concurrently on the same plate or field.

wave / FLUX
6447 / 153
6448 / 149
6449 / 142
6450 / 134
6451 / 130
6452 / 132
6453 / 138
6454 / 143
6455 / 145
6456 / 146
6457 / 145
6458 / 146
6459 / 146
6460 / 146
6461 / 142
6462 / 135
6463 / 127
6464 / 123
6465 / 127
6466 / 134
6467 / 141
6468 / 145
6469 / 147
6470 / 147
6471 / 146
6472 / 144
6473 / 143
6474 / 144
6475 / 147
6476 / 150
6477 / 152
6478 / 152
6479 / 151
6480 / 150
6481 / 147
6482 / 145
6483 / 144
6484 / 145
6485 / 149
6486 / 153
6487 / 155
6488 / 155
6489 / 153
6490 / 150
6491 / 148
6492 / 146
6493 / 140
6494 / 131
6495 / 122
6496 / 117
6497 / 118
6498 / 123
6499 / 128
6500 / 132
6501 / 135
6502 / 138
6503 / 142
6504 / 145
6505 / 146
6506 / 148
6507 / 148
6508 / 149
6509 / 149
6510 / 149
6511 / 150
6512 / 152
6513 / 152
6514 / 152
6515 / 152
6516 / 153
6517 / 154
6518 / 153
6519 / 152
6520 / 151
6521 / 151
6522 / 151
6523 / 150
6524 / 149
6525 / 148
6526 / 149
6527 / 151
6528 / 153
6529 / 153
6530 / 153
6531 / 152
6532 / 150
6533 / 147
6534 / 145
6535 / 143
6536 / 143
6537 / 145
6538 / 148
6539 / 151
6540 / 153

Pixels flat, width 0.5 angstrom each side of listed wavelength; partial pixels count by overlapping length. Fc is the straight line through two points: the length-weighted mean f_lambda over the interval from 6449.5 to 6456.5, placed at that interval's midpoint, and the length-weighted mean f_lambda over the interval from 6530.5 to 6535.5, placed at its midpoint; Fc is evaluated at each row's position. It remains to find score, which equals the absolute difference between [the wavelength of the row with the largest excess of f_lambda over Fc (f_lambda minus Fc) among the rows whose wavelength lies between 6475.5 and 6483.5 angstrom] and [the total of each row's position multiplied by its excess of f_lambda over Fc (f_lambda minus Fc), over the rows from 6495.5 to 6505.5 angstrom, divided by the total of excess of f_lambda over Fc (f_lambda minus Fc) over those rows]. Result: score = 21.0 angstrom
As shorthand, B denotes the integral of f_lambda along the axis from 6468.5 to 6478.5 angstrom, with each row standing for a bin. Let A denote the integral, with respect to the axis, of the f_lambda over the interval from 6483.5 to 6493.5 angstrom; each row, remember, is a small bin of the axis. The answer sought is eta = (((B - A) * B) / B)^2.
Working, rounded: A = 1494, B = 1472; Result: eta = 484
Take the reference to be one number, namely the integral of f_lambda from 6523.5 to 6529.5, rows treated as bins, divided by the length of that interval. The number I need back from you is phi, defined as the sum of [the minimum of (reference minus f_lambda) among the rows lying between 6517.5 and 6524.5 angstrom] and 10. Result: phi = 7.5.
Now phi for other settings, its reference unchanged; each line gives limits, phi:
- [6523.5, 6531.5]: 7.5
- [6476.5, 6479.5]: 8.5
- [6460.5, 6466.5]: 18.5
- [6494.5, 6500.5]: 28.5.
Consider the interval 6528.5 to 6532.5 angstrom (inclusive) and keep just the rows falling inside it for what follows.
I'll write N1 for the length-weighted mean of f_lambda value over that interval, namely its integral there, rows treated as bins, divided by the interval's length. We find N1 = 152.0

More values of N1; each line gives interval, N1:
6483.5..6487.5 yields 150.5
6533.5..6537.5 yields 144.0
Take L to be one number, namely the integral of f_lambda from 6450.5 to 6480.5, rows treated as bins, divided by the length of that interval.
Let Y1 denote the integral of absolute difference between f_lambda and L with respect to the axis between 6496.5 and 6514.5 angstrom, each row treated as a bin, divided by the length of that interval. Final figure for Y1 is 8.6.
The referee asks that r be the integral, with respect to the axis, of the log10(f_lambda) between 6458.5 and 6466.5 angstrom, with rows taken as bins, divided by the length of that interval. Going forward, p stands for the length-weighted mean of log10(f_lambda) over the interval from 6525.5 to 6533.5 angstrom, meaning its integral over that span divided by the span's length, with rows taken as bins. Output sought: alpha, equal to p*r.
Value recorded 4.64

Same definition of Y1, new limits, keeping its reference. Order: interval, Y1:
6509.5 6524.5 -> 9.3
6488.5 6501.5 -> 12.4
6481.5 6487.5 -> 6.4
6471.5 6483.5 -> 5.3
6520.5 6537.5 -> 6.9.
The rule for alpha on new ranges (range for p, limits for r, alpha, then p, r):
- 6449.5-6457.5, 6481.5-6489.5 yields 4.66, 2.143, 2.18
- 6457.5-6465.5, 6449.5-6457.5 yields 4.57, 2.134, 2.14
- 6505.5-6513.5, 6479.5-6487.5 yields 4.72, 2.175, 2.17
